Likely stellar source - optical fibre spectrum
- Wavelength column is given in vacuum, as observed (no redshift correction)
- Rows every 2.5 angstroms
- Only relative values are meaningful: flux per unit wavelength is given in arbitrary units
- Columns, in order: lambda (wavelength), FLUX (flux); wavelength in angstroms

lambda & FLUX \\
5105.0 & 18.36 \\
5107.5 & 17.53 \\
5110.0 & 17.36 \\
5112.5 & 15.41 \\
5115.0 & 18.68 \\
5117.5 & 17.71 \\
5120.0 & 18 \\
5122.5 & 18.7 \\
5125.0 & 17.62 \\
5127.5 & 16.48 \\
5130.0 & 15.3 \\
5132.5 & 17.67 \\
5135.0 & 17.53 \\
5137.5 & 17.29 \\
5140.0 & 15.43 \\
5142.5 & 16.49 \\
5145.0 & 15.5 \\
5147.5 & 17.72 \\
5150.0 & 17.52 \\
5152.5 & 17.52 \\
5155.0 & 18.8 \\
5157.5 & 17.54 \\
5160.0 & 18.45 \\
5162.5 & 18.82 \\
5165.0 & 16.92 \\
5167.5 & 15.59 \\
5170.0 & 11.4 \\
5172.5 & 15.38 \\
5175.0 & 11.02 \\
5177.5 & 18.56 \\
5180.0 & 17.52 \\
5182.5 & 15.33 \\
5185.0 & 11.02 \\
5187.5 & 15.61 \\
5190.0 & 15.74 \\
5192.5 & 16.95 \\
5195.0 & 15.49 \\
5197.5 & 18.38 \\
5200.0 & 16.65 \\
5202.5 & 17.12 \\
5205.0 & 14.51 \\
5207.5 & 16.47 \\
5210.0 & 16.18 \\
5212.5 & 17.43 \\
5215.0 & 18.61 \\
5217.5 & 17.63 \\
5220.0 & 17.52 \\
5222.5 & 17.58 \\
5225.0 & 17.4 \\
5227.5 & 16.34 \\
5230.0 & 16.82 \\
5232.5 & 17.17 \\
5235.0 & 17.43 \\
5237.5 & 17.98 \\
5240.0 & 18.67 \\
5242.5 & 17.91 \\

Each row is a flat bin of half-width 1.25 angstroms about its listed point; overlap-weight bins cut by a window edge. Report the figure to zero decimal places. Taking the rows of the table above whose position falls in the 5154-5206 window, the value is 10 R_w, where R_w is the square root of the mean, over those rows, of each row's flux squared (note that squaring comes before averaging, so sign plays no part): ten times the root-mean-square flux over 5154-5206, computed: 162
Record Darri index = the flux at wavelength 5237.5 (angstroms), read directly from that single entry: 17.98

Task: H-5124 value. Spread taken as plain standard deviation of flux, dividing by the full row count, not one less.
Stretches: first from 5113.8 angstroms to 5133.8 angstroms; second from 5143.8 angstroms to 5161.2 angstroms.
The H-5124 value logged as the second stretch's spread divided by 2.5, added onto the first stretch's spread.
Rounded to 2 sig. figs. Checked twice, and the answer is 1.5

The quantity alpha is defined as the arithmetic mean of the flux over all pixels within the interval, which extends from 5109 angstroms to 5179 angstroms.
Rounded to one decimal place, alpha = 16.8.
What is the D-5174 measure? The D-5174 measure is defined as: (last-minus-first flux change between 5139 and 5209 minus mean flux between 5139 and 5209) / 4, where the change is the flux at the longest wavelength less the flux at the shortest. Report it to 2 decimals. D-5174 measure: -3.79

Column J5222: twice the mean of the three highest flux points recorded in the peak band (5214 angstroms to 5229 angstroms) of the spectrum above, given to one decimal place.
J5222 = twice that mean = 35.9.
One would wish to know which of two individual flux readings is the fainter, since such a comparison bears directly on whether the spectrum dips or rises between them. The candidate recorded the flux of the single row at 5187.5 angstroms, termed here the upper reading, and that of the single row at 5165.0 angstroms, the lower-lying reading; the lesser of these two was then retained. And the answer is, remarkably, 16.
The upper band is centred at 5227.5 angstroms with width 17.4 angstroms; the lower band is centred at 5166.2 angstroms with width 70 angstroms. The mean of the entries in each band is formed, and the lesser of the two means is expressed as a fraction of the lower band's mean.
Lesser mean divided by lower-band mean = 1.00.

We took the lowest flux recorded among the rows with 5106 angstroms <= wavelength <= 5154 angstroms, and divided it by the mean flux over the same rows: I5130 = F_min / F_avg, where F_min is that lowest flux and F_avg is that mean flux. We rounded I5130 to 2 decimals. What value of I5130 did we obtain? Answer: 0.89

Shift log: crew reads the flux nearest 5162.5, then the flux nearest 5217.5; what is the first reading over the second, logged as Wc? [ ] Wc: 1.07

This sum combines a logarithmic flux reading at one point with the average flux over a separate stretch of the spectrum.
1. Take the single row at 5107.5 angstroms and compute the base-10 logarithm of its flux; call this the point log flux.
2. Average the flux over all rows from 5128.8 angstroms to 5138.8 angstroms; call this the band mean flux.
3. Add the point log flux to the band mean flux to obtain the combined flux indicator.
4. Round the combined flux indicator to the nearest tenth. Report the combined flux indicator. 18.2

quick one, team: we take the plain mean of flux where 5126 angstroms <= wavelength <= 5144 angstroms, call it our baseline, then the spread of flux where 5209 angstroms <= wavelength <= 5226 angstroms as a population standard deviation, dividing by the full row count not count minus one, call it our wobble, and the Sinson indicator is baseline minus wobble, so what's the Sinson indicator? 15.94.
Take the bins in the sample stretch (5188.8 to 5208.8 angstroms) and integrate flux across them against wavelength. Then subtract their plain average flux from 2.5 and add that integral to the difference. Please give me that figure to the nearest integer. 314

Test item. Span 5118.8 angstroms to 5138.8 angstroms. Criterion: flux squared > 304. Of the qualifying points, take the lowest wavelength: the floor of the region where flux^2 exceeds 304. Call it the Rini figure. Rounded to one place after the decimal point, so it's 5120.0 angstroms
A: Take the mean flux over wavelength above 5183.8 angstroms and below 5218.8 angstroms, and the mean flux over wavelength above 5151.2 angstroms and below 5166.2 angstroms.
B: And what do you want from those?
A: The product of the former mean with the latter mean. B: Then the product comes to 293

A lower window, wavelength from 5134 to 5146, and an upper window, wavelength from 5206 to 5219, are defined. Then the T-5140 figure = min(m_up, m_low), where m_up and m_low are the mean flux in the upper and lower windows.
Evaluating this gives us 16.4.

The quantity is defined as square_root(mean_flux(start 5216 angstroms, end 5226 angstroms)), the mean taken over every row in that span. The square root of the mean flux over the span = 4.19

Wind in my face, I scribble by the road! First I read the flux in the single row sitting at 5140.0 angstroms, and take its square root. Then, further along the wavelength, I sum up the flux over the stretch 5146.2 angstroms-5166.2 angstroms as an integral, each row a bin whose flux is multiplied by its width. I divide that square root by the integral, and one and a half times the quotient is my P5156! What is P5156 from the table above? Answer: 0.016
